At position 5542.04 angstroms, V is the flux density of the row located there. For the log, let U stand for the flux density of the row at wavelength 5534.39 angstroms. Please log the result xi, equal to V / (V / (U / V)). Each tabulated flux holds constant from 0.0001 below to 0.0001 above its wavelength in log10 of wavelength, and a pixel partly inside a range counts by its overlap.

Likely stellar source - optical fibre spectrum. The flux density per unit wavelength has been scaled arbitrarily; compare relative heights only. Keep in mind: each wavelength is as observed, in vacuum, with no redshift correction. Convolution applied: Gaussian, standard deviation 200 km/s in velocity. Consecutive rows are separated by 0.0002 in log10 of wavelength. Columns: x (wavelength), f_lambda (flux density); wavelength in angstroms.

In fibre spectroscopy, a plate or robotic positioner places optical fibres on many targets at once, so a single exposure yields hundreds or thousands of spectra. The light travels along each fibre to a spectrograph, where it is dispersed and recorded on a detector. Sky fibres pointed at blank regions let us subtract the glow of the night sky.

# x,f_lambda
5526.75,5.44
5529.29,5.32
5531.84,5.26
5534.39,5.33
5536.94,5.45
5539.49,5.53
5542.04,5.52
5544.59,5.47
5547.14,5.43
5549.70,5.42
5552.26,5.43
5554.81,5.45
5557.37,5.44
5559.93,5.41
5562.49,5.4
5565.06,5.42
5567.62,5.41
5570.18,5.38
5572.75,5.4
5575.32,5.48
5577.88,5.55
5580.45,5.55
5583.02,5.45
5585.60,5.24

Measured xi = 0.97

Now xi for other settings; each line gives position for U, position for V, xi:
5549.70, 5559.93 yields 1.00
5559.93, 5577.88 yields 0.97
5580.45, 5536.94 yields 1.02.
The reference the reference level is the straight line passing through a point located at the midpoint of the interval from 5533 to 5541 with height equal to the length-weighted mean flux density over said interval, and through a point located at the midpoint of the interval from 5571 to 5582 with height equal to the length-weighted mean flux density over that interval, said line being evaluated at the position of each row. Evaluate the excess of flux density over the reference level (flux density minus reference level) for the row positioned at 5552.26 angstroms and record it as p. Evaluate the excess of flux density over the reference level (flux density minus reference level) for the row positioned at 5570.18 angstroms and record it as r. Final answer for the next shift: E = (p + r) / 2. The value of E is -0.064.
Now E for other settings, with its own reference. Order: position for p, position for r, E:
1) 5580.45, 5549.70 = 0.011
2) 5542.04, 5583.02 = 0.014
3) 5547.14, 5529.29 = -0.063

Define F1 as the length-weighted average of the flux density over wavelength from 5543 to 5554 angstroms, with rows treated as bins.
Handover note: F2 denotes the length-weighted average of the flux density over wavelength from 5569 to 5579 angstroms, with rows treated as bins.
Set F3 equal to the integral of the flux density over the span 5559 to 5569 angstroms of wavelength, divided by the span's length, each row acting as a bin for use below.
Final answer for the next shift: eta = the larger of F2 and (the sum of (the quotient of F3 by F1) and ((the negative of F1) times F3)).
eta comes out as 5.452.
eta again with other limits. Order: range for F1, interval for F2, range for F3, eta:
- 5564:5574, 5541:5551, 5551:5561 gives 5.458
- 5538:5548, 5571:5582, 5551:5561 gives 5.489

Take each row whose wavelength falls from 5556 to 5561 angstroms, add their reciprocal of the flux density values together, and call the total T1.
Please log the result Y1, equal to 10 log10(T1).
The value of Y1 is -4.33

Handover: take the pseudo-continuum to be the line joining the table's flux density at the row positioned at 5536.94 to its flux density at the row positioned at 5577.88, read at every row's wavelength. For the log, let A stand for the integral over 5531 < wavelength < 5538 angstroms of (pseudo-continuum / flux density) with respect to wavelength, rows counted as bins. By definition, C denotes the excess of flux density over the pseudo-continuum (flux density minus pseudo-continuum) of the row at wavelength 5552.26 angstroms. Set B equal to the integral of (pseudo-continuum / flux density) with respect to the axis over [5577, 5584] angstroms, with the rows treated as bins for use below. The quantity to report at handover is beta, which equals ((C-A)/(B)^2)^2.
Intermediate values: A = 7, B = 7.0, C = -0.06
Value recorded 0.021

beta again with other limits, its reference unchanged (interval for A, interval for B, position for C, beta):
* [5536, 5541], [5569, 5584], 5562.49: 0.000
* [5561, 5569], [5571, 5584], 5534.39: 0.002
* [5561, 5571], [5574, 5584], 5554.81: 0.010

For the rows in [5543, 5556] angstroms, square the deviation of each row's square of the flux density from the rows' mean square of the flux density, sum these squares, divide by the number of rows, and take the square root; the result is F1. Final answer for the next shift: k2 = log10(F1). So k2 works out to -0.7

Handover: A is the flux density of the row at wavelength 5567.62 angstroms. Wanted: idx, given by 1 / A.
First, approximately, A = 5.41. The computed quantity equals 0.185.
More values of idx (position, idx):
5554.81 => 0.183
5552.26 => 0.184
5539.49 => 0.181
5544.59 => 0.183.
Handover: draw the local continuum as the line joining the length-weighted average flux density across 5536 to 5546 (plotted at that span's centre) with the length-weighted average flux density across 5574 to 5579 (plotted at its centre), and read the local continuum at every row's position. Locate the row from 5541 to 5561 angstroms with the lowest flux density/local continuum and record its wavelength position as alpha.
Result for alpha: 5559.93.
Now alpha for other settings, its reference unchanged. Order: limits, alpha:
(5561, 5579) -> 5570.18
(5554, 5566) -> 5562.49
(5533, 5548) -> 5534.39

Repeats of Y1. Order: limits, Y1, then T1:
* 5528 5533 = -4.22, 0.378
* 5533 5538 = -4.31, 0.371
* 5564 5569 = -4.33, 0.369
